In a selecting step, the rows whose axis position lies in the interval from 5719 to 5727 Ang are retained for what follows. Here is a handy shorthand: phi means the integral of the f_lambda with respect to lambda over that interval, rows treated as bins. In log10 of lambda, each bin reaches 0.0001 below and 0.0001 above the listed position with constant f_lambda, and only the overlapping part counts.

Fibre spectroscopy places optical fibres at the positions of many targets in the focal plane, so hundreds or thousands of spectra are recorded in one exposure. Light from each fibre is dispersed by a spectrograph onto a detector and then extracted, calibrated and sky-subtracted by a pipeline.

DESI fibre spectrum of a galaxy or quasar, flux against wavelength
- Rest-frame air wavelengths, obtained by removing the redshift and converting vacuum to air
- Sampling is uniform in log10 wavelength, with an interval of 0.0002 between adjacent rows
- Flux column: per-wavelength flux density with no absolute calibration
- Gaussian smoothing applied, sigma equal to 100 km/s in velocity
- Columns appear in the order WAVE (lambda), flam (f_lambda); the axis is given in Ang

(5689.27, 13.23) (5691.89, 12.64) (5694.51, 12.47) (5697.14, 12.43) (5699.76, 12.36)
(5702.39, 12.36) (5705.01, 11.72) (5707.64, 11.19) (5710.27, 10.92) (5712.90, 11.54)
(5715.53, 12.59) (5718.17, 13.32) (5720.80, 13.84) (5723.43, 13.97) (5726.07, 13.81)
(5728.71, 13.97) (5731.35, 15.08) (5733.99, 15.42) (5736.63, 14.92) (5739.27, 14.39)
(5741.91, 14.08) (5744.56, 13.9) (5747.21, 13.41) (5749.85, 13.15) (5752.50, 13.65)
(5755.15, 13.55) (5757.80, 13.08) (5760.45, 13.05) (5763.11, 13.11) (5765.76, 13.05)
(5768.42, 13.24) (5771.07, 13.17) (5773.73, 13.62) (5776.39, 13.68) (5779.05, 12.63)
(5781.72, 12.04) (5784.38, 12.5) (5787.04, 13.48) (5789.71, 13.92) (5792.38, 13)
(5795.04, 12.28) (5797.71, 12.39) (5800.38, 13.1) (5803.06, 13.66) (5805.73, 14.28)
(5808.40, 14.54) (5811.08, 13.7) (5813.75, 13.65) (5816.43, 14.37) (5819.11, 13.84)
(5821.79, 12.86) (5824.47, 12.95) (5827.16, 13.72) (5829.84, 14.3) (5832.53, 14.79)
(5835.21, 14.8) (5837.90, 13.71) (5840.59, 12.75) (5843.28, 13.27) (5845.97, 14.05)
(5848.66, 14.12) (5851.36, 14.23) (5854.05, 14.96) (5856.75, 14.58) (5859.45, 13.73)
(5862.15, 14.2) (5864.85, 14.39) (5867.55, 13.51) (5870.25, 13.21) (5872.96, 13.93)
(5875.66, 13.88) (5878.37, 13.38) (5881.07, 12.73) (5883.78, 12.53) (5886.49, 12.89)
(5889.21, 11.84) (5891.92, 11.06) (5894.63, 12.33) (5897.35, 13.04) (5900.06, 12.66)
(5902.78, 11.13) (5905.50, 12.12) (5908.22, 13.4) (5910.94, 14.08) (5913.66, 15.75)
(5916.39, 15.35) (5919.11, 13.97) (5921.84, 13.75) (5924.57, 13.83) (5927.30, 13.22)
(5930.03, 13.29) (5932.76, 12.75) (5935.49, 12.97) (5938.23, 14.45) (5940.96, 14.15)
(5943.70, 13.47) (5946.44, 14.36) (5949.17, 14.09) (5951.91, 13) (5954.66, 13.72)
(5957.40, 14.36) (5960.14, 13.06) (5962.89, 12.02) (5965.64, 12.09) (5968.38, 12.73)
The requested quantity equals 110.8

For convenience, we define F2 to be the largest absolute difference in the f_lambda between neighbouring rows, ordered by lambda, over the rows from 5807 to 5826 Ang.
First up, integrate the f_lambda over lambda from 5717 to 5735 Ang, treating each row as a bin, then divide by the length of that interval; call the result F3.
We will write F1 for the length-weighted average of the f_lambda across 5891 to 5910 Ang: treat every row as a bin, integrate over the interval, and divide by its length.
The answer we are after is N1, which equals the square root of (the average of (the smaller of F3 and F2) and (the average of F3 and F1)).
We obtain 2.67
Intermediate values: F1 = 12.3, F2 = 0.98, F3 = 14.2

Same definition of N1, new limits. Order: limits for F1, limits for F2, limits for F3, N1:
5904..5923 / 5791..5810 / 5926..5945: 2.69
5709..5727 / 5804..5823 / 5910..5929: 2.70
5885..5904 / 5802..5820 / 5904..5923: 2.64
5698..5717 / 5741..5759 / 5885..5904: 2.50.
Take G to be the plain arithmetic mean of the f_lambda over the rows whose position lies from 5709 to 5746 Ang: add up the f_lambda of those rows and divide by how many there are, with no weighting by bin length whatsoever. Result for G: 13.7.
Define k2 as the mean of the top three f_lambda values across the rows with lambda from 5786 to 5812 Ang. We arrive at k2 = 14.2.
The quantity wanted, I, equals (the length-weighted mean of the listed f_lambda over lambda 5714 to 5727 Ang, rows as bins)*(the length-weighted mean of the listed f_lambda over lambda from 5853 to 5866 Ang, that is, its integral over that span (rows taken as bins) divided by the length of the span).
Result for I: 193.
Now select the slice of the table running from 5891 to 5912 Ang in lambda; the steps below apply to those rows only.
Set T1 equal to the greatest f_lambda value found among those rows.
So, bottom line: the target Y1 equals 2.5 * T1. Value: 35.2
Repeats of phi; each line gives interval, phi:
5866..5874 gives 108.4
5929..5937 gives 104.1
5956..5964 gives 105.5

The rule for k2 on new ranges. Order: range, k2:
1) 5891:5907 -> 12.7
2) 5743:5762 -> 13.7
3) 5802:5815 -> 14.2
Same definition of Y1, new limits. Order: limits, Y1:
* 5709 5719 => 33.3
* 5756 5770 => 33.1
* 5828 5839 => 37.0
